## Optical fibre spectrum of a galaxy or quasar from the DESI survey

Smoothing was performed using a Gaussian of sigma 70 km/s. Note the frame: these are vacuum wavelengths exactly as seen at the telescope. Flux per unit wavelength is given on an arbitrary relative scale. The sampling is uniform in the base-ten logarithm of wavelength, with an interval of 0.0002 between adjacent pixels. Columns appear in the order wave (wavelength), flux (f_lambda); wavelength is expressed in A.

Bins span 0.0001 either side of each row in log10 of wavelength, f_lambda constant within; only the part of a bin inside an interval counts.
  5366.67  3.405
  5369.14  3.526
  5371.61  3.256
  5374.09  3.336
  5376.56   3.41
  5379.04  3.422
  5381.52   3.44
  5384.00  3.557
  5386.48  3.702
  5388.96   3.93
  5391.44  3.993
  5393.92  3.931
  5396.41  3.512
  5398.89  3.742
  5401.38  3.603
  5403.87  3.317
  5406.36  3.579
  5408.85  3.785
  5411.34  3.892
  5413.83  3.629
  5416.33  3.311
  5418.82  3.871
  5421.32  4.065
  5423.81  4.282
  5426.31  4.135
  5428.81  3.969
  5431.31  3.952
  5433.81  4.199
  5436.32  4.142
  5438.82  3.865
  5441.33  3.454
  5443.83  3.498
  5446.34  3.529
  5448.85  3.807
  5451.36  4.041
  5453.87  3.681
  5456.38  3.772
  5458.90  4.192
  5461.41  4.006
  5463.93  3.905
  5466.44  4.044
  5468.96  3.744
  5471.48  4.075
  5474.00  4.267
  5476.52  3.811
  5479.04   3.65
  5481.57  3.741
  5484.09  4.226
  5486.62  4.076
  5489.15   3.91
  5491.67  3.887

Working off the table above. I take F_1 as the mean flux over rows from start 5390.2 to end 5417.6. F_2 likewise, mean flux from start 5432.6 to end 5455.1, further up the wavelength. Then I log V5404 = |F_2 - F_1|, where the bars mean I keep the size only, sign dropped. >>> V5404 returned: 0.14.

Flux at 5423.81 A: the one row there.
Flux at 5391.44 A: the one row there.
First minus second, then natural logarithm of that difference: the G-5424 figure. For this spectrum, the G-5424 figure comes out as -1.2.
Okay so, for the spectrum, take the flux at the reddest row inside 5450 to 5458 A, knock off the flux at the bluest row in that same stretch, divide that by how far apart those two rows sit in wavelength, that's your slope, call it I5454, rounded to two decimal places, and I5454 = -0.05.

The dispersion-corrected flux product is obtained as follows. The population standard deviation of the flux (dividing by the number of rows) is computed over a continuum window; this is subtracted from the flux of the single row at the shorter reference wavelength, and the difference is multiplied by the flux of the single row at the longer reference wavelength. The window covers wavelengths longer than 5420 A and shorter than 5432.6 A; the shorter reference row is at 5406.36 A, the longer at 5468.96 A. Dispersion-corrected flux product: 12.9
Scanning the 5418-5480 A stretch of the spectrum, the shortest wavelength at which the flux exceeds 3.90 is 5421.32 A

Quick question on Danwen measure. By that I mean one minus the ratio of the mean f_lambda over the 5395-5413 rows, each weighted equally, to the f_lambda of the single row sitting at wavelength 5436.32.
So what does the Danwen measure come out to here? 0.12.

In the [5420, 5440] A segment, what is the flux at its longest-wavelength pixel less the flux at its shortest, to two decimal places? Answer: -0.20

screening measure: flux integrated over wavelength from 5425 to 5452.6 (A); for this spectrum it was 107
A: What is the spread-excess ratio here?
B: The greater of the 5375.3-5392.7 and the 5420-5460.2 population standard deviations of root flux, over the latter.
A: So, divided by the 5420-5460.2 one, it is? 1.0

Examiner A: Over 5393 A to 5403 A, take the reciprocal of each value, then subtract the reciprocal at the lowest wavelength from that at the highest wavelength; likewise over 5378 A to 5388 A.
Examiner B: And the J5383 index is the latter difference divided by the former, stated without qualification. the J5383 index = -1.0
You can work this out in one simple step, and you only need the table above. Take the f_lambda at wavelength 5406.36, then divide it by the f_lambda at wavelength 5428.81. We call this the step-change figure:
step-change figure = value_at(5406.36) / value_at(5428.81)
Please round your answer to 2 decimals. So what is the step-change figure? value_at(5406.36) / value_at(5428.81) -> 0.90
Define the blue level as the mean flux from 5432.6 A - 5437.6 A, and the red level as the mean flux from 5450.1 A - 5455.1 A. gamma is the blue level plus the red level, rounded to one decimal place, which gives 8.0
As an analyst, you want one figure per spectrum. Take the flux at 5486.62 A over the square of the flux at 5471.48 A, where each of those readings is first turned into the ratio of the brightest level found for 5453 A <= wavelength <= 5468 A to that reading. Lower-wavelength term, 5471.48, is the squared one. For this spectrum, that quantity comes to 0.97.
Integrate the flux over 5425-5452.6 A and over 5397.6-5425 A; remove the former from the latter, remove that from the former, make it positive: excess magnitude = 111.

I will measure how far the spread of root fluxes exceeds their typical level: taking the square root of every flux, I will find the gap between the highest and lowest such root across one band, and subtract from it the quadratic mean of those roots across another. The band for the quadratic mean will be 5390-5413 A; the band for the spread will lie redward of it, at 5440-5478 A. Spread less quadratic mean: -1.72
